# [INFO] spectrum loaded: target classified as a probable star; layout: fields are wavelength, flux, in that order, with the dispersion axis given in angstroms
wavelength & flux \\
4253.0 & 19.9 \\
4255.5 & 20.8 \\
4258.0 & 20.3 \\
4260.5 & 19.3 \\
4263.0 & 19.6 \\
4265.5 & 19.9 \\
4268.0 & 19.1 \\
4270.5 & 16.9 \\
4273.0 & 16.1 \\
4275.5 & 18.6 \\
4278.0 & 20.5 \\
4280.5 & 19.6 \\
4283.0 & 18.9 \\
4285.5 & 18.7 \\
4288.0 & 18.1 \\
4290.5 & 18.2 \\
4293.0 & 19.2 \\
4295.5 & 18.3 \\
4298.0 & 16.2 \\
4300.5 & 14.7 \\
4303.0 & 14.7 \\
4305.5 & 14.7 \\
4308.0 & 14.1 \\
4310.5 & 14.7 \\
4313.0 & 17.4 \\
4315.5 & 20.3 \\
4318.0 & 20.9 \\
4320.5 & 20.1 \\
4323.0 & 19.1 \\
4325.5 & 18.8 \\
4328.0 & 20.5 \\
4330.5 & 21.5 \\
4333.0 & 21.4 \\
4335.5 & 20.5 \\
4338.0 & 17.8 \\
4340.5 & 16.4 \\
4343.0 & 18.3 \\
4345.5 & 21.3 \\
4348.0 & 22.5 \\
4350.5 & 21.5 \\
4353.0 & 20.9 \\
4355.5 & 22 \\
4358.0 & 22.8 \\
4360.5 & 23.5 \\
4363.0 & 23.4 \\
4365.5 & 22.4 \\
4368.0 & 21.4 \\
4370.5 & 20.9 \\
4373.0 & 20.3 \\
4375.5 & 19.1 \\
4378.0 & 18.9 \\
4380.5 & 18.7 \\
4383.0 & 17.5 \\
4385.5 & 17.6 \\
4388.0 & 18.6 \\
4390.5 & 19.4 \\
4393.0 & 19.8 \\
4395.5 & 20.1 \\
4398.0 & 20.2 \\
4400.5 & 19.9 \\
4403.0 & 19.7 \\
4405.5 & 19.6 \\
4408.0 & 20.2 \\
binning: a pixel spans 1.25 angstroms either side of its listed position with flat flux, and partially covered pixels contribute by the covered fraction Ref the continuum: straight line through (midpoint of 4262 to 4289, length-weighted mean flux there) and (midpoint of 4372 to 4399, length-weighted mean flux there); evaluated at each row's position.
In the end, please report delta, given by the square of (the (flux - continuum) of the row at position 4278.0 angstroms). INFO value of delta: 3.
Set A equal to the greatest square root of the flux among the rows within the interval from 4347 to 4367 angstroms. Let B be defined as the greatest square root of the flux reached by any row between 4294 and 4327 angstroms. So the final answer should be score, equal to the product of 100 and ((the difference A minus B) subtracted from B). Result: 430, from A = 4.85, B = 4.57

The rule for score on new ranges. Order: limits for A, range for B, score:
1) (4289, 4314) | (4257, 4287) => 467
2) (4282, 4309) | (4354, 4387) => 531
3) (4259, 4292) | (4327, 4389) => 517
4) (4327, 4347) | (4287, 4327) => 451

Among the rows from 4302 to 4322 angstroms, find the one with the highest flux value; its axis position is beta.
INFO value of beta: 4318.0 angstroms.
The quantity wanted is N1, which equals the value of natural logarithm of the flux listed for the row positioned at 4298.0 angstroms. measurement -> 2.79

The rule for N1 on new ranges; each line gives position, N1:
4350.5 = 3.07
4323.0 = 2.95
